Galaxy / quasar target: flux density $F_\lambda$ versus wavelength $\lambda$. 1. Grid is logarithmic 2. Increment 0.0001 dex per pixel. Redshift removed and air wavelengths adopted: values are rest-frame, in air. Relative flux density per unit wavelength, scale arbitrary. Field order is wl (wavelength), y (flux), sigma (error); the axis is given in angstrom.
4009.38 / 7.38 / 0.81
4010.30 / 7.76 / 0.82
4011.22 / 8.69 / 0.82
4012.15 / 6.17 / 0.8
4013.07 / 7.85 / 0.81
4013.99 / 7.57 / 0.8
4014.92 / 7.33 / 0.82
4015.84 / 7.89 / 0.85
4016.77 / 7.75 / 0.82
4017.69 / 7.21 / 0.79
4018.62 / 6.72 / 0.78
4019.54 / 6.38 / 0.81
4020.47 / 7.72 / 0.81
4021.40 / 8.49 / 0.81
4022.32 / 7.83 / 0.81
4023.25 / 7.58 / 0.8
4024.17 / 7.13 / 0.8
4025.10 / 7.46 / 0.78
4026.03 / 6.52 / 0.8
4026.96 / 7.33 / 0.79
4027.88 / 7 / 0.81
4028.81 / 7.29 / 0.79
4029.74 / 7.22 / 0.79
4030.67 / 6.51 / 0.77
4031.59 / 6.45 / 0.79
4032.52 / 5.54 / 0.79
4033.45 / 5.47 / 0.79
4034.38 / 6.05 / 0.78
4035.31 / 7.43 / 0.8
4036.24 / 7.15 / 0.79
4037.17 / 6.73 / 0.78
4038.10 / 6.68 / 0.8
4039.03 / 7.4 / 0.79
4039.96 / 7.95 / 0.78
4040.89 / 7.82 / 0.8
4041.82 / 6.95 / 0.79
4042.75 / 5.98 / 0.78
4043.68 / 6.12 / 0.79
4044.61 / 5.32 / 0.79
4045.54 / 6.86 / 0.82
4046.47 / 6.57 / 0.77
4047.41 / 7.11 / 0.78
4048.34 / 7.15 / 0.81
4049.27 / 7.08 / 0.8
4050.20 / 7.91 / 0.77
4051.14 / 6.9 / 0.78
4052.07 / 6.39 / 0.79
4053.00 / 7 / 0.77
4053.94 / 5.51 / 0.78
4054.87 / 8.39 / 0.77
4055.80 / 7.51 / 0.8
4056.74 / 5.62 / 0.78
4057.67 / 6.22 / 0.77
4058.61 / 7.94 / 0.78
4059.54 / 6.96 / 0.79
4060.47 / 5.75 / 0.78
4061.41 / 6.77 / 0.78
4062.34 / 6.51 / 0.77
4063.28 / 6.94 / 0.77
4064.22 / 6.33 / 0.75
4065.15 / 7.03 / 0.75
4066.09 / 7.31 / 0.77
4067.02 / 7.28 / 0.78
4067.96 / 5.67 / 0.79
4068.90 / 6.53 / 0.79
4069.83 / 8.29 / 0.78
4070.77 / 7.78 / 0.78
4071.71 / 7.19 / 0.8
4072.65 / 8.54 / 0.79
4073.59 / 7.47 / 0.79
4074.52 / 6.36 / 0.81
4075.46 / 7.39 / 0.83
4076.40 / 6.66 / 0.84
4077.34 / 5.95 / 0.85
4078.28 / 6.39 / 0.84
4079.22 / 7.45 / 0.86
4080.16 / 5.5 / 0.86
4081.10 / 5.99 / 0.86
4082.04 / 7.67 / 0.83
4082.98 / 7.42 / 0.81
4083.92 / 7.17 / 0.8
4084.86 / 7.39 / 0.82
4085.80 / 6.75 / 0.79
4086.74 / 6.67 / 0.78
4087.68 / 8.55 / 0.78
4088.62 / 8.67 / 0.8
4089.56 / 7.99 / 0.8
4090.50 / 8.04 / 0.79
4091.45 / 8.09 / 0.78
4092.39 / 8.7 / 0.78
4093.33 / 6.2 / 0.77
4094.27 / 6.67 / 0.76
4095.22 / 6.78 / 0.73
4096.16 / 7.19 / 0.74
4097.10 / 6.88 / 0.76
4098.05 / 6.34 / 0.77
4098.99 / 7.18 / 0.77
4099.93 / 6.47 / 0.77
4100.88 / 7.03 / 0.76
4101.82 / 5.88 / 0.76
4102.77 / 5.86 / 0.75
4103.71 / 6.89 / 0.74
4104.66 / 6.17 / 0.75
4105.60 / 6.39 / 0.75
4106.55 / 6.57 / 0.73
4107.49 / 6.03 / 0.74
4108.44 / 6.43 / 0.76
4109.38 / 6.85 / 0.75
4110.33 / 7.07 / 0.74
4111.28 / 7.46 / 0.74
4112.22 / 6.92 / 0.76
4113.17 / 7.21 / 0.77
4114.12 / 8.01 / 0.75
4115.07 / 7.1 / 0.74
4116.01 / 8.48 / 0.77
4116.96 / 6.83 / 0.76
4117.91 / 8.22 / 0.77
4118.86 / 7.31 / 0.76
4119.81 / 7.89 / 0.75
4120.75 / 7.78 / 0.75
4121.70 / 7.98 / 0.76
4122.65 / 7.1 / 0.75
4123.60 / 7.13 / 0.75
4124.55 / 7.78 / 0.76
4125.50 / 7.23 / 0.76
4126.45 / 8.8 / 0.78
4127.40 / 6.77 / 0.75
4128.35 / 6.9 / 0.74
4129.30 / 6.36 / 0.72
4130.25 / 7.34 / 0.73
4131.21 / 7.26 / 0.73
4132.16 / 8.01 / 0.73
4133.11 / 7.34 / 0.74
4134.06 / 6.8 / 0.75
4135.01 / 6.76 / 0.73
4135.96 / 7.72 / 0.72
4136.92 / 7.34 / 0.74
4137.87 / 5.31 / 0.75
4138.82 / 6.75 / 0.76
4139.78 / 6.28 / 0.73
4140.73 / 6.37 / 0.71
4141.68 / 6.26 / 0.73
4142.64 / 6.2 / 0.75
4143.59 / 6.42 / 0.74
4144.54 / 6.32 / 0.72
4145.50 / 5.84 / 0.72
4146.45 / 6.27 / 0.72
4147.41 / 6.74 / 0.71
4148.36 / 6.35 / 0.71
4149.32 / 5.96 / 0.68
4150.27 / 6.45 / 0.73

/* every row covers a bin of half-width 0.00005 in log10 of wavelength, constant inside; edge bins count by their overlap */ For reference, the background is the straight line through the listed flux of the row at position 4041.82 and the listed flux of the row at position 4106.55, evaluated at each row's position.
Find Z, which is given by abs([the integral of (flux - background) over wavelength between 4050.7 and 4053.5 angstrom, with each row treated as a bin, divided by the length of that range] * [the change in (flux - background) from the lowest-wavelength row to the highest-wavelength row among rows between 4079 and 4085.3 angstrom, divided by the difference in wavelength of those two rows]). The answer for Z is 0.001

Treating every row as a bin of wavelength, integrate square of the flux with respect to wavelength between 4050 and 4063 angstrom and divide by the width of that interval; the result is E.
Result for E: 47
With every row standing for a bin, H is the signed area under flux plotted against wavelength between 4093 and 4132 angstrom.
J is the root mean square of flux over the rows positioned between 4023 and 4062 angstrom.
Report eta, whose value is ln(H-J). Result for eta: 5.6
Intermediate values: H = 275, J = 6.87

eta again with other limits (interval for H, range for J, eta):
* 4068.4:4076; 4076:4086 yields 3.9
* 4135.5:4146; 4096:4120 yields 4.1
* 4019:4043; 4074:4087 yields 5.1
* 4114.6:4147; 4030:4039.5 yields 5.4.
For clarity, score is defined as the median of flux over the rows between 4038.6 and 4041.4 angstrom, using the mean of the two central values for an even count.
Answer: 7.8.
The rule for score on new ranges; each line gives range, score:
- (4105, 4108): 6.4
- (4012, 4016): 7.6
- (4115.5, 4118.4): 8.2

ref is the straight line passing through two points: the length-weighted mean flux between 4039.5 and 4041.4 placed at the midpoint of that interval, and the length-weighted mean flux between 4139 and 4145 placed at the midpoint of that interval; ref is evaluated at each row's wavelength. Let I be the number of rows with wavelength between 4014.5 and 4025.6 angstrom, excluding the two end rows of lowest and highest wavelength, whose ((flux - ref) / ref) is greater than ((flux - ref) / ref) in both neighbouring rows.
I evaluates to 2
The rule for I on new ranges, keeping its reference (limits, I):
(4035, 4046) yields 2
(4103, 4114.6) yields 2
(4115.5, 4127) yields 4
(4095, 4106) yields 4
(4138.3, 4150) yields 3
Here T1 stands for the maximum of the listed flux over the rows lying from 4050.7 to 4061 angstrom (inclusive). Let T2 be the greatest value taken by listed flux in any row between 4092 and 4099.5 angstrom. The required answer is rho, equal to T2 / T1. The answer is 1.04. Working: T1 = 8.39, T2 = 8.7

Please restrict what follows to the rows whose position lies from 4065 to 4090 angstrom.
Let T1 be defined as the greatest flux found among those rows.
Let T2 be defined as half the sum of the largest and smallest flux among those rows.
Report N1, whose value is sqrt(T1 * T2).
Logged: 7.84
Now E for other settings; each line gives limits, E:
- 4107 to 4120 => 53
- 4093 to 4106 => 43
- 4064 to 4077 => 51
